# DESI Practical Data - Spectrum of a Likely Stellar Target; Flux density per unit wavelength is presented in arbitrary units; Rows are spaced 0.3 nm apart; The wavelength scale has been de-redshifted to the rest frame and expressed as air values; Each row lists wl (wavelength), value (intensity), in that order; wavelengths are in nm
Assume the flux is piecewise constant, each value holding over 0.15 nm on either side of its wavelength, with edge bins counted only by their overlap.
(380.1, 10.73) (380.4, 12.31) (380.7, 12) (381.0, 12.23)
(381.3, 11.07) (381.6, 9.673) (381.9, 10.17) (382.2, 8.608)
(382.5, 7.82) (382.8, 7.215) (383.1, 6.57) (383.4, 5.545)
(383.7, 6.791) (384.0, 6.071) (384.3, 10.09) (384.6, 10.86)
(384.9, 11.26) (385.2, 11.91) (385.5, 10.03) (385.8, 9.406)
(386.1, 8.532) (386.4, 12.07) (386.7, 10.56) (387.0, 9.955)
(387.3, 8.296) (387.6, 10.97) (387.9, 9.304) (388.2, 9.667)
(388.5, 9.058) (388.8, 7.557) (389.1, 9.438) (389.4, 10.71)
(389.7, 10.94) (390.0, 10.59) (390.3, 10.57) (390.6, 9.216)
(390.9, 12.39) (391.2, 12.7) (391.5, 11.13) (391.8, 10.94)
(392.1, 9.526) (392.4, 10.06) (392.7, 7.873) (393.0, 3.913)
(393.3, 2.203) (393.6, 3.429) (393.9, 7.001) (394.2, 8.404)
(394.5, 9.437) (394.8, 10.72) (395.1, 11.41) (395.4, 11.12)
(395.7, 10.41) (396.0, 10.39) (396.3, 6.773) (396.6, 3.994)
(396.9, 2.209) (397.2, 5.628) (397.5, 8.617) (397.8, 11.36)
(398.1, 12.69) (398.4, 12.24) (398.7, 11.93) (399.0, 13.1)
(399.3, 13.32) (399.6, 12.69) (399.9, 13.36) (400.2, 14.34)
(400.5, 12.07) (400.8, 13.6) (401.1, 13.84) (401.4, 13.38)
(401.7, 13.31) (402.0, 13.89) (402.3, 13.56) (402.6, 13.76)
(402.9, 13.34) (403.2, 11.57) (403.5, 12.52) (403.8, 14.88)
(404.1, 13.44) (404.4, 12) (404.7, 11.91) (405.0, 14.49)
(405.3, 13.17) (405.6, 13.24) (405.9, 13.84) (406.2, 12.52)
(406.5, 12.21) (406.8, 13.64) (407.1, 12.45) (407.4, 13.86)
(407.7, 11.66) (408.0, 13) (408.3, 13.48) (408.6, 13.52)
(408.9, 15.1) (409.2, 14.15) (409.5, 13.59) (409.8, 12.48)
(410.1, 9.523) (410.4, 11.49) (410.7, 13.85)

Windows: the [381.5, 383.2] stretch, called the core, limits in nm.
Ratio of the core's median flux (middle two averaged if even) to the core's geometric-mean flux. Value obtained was 0.996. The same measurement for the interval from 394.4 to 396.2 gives 1.000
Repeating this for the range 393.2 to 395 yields 1.292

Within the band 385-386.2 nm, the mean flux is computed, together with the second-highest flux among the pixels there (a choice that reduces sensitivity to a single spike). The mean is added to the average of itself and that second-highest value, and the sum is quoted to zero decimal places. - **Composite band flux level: 20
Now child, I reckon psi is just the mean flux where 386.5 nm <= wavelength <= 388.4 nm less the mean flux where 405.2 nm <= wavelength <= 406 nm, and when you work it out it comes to -3.6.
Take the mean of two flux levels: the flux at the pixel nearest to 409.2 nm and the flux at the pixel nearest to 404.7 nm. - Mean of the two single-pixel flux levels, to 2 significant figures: 13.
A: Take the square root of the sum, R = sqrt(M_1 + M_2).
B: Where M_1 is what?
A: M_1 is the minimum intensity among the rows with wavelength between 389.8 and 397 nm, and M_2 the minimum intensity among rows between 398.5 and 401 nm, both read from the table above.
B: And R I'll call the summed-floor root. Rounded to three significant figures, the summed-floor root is 3.76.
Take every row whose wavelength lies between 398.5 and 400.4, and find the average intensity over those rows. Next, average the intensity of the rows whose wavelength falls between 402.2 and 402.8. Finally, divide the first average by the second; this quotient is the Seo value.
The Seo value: 0.96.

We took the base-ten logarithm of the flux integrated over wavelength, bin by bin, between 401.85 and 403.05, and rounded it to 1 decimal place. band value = 1.2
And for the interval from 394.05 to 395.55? 1.2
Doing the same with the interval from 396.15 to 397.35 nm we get 0.7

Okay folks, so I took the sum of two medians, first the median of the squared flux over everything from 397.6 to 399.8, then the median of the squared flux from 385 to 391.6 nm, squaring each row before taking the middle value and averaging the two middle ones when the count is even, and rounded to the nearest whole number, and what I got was 267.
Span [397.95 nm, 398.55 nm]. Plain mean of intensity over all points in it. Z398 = 12.5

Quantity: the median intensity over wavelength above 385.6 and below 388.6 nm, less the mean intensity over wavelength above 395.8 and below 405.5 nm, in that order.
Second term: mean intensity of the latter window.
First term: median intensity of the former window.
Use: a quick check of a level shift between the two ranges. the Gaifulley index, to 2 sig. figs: -2.3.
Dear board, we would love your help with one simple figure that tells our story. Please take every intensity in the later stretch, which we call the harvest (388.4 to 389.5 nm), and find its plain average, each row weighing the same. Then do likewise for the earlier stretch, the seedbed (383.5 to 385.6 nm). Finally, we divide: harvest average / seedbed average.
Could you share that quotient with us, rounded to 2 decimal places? 0.96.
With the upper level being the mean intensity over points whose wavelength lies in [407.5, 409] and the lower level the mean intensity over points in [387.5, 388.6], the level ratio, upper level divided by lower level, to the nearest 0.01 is 1.37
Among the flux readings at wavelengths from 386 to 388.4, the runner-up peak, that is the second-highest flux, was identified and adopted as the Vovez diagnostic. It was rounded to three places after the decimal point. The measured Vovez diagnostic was 10.970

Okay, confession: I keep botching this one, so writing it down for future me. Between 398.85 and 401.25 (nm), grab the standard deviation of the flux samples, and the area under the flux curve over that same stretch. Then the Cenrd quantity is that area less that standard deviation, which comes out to 31.2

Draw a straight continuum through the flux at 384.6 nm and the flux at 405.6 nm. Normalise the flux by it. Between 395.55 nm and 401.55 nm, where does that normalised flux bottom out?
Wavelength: 396.9 nm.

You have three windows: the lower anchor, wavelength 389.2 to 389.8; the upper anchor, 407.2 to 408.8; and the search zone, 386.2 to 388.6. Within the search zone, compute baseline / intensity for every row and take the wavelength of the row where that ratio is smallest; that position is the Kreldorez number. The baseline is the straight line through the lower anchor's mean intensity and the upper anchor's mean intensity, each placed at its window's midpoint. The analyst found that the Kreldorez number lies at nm 386.4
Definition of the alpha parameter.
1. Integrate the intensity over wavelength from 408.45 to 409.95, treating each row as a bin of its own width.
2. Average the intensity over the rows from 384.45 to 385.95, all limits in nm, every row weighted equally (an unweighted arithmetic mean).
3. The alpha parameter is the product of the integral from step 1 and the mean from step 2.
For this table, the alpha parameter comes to 221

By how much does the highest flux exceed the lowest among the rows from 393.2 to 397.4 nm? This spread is 9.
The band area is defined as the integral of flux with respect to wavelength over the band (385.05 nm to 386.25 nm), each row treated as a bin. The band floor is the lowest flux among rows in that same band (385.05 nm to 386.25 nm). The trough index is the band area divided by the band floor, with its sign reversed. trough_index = -1.402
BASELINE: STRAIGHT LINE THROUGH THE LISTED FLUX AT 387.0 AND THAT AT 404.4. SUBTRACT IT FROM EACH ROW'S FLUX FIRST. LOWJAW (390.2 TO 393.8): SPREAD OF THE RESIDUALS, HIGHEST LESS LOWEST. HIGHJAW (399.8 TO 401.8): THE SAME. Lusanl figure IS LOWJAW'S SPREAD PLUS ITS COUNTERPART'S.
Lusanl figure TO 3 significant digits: 13.0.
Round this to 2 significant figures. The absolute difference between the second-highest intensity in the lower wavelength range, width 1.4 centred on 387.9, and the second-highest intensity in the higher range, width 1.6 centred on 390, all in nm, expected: 1.0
